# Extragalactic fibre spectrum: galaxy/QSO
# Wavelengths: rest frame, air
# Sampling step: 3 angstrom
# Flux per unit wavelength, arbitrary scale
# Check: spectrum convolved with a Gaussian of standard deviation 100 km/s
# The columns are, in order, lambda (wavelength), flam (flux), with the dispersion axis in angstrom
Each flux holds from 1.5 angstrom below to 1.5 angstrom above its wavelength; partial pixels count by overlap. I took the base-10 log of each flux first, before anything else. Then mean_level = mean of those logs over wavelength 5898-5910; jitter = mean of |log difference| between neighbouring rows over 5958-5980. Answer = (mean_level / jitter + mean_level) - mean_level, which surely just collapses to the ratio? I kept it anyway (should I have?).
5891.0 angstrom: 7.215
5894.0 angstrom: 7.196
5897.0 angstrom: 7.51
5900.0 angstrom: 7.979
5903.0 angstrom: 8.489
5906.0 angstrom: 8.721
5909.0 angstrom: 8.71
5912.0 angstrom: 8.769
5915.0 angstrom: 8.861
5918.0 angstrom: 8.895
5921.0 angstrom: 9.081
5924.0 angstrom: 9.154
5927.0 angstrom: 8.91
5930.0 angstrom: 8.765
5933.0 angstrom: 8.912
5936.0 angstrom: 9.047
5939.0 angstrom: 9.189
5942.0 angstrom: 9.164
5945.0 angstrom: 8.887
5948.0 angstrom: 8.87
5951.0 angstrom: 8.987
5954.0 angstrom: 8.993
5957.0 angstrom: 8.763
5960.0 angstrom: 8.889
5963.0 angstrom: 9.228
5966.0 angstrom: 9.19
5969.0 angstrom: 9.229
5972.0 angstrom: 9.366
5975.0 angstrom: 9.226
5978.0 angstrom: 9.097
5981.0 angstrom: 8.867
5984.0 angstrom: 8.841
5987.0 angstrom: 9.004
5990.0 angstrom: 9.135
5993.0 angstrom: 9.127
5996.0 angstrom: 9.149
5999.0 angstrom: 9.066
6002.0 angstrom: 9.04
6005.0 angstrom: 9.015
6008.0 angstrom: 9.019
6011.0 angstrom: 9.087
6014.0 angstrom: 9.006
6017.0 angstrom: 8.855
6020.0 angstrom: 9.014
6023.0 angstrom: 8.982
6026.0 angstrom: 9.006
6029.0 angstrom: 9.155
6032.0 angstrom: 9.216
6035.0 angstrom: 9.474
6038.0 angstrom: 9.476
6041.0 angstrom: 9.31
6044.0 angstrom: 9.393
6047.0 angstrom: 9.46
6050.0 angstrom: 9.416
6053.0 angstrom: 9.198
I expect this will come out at 143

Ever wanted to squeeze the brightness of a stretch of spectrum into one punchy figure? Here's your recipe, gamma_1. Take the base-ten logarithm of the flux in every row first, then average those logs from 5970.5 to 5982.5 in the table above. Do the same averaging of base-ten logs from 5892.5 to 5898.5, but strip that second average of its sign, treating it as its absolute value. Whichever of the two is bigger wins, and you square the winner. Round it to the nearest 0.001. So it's 0.923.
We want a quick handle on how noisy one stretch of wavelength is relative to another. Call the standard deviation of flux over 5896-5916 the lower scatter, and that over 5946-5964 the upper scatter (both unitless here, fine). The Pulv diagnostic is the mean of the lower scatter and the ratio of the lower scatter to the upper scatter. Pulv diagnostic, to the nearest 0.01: 1.84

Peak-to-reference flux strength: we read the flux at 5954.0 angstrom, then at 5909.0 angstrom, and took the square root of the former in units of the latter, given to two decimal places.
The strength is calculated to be 1.02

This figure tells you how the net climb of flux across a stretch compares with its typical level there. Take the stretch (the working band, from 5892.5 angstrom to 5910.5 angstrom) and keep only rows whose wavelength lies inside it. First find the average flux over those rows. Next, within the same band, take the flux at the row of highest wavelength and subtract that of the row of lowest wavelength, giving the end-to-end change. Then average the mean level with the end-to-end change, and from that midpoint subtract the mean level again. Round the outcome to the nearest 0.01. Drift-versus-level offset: -3.29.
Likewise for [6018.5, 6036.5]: -4.34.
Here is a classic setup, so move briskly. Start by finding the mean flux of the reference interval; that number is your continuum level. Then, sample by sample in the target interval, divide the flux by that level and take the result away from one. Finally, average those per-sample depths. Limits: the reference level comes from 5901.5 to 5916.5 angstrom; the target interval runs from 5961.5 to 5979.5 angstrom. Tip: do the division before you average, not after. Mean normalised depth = -0.059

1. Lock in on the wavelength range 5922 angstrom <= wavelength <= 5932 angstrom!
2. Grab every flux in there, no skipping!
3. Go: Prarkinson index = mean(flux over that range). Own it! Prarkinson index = 8.9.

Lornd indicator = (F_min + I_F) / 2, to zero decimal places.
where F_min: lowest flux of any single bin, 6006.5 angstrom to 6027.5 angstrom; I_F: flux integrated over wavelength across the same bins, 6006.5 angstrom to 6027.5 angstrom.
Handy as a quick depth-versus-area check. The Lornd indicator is 99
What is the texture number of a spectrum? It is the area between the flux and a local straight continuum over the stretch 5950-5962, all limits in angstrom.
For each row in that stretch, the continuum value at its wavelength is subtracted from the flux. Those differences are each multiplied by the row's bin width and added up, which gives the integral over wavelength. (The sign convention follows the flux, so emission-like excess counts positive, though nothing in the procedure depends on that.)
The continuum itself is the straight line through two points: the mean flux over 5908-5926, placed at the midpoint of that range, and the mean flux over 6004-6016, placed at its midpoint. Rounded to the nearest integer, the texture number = -1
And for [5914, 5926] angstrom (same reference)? 1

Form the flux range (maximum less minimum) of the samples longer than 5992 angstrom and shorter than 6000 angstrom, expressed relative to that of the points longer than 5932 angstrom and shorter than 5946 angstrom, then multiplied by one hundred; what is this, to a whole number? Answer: 27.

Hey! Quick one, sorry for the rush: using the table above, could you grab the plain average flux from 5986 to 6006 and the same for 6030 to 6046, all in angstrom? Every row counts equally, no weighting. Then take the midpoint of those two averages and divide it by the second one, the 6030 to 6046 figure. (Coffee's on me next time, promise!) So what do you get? 0.98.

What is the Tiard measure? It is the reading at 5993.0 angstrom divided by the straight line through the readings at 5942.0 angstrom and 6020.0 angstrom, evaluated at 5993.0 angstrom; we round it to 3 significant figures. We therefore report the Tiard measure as 1.01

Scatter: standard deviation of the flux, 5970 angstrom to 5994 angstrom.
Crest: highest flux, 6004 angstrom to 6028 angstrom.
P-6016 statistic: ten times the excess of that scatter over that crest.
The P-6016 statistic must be -89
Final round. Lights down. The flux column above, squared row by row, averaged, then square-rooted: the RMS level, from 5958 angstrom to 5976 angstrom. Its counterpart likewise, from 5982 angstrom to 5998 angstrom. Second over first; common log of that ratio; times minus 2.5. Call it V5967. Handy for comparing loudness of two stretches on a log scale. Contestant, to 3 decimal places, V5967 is 0.016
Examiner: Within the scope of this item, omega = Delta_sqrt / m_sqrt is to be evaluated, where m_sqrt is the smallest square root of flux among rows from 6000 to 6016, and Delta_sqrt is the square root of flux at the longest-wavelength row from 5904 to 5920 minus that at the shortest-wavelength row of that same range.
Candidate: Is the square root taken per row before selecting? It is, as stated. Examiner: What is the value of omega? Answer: 0.010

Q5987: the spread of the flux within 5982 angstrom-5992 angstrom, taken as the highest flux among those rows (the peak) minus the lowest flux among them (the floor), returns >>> 0.29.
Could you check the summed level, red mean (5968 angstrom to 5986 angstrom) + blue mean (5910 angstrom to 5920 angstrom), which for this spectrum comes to 17.9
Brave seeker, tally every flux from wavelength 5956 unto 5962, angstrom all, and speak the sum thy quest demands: 17.7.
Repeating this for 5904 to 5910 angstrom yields 17.4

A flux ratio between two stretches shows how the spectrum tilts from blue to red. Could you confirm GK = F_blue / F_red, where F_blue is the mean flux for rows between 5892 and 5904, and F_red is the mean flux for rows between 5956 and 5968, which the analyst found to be 0.86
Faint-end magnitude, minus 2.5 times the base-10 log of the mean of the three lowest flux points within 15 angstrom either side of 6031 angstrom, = -2.38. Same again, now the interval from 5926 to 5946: -2.37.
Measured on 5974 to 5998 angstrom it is -2.37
